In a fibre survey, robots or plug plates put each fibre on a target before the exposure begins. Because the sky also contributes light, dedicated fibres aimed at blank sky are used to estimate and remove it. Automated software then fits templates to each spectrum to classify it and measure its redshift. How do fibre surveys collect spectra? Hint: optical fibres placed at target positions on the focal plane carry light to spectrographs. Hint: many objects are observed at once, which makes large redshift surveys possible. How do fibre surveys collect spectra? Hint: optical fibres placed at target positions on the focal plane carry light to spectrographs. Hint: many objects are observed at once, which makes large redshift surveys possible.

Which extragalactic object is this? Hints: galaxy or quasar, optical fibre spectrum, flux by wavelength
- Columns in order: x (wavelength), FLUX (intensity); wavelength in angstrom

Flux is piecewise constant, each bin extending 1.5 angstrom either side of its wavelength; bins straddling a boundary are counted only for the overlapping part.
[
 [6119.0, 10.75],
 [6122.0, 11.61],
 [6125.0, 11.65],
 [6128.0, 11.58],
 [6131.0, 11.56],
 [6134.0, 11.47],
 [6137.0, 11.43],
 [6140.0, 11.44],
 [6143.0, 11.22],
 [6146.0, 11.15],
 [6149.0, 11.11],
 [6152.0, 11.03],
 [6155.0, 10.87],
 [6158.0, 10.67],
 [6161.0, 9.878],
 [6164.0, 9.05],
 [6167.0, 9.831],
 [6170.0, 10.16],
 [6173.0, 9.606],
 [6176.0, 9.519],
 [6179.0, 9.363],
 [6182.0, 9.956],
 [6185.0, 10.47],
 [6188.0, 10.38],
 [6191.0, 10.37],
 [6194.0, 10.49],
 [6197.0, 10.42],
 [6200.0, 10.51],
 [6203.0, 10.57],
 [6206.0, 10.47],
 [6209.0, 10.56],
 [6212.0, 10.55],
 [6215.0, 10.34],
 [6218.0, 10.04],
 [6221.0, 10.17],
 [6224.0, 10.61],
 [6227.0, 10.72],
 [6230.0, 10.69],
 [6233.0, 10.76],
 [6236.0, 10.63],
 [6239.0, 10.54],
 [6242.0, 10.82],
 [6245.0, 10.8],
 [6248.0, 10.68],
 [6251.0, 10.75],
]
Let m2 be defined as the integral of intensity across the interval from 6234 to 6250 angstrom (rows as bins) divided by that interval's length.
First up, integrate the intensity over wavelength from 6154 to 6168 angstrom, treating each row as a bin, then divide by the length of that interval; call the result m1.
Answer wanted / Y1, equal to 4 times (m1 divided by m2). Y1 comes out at 3.8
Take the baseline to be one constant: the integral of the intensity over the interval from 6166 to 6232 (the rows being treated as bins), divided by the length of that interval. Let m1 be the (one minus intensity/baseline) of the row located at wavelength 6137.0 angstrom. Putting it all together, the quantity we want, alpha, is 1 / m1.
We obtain -9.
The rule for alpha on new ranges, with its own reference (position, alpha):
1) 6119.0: -21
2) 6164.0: 8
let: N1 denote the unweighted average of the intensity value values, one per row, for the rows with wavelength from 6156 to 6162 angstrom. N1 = 10.3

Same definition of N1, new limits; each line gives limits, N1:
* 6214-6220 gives 10.2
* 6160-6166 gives 9.5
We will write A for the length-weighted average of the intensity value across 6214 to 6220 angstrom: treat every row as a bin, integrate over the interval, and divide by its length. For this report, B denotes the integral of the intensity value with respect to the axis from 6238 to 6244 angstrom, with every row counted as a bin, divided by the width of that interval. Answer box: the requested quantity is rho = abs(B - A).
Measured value 0.5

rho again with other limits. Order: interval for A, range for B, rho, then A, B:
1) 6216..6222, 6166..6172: 0.1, 10.1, 10.0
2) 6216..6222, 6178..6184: 0.4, 10.1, 9.8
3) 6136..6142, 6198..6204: 0.9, 11.4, 10.5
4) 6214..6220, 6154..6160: 0.5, 10.2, 10.7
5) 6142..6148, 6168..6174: 1.3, 11.2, 9.9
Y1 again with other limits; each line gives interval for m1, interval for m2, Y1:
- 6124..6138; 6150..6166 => 4.5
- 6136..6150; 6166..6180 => 4.6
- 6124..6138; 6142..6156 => 4.2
